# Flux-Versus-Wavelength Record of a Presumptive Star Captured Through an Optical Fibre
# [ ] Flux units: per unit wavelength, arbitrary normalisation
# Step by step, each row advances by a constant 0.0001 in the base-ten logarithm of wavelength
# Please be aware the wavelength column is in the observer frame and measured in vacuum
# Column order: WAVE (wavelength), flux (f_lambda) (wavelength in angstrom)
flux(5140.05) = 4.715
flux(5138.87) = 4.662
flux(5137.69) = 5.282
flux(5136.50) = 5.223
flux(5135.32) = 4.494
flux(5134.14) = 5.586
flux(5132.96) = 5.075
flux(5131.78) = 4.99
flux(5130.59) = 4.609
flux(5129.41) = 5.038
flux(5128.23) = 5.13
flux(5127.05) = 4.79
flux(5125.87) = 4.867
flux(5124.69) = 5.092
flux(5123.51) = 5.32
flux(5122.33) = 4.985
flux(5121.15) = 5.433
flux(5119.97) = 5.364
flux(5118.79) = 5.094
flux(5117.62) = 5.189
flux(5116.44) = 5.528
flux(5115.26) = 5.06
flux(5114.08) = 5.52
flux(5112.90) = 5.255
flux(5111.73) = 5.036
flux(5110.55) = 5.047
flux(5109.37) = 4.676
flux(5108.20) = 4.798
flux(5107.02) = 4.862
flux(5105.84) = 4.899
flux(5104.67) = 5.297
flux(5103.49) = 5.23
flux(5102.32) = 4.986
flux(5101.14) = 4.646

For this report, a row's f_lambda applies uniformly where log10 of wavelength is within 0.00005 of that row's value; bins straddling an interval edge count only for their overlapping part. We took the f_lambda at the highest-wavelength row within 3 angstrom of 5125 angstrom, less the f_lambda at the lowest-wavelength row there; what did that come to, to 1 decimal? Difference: -0.2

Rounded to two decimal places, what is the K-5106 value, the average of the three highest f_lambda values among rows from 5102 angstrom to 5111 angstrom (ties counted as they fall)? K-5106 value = 5.19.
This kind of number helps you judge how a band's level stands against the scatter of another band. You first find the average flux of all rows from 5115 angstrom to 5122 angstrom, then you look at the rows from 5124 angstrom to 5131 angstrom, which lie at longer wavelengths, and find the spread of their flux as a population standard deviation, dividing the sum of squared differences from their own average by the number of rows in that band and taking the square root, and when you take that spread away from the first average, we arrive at 5.09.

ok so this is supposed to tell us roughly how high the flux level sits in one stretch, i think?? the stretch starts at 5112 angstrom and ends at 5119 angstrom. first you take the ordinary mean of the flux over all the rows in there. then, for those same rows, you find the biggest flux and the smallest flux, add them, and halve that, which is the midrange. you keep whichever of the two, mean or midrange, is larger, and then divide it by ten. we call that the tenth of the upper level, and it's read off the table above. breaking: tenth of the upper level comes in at 0.529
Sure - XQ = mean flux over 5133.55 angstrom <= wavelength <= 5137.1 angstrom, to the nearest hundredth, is 5.10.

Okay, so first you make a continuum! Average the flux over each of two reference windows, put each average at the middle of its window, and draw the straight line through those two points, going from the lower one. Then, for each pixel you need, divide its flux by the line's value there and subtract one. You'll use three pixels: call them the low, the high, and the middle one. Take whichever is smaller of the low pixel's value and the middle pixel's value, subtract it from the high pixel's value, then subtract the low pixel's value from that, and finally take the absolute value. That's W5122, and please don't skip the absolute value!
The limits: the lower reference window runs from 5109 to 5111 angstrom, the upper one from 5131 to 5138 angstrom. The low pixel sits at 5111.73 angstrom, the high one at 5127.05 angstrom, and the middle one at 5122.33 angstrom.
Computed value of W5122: 0.080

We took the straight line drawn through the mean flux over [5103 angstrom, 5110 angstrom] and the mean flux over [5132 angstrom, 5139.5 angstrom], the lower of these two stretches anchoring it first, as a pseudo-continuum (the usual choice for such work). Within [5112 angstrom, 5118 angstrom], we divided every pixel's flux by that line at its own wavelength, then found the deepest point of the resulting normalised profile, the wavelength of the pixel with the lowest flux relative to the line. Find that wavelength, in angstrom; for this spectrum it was 5115.26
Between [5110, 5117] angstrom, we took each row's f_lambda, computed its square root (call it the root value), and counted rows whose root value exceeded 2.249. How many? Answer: 4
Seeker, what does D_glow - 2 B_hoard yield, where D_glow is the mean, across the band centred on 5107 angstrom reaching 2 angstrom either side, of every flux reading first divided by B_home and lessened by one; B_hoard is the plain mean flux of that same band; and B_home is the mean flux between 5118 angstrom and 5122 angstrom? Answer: -9.8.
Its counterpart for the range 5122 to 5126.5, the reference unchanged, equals -10.2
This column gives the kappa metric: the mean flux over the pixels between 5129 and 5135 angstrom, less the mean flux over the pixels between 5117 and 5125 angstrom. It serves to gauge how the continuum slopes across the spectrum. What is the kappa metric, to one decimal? -0.2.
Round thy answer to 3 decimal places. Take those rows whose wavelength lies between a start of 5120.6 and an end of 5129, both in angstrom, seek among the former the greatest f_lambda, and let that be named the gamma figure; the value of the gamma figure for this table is 5.433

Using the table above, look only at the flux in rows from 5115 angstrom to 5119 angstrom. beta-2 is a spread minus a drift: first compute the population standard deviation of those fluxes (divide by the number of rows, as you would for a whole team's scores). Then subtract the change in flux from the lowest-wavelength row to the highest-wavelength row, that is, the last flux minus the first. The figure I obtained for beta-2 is 0.15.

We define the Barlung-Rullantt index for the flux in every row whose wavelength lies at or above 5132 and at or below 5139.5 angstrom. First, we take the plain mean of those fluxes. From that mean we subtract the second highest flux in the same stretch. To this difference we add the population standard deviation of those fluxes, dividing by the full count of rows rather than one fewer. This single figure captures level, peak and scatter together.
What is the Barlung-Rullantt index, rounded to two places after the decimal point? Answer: 0.14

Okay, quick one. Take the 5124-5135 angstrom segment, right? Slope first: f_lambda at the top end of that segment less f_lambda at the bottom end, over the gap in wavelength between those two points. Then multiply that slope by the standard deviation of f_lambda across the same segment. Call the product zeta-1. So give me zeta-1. 0.01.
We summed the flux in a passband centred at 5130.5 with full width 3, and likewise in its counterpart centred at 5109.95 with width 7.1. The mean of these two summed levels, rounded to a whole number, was 22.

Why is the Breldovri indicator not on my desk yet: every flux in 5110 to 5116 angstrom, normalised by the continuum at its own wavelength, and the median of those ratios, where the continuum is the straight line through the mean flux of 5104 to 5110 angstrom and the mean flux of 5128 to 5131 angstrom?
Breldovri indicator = 1.03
